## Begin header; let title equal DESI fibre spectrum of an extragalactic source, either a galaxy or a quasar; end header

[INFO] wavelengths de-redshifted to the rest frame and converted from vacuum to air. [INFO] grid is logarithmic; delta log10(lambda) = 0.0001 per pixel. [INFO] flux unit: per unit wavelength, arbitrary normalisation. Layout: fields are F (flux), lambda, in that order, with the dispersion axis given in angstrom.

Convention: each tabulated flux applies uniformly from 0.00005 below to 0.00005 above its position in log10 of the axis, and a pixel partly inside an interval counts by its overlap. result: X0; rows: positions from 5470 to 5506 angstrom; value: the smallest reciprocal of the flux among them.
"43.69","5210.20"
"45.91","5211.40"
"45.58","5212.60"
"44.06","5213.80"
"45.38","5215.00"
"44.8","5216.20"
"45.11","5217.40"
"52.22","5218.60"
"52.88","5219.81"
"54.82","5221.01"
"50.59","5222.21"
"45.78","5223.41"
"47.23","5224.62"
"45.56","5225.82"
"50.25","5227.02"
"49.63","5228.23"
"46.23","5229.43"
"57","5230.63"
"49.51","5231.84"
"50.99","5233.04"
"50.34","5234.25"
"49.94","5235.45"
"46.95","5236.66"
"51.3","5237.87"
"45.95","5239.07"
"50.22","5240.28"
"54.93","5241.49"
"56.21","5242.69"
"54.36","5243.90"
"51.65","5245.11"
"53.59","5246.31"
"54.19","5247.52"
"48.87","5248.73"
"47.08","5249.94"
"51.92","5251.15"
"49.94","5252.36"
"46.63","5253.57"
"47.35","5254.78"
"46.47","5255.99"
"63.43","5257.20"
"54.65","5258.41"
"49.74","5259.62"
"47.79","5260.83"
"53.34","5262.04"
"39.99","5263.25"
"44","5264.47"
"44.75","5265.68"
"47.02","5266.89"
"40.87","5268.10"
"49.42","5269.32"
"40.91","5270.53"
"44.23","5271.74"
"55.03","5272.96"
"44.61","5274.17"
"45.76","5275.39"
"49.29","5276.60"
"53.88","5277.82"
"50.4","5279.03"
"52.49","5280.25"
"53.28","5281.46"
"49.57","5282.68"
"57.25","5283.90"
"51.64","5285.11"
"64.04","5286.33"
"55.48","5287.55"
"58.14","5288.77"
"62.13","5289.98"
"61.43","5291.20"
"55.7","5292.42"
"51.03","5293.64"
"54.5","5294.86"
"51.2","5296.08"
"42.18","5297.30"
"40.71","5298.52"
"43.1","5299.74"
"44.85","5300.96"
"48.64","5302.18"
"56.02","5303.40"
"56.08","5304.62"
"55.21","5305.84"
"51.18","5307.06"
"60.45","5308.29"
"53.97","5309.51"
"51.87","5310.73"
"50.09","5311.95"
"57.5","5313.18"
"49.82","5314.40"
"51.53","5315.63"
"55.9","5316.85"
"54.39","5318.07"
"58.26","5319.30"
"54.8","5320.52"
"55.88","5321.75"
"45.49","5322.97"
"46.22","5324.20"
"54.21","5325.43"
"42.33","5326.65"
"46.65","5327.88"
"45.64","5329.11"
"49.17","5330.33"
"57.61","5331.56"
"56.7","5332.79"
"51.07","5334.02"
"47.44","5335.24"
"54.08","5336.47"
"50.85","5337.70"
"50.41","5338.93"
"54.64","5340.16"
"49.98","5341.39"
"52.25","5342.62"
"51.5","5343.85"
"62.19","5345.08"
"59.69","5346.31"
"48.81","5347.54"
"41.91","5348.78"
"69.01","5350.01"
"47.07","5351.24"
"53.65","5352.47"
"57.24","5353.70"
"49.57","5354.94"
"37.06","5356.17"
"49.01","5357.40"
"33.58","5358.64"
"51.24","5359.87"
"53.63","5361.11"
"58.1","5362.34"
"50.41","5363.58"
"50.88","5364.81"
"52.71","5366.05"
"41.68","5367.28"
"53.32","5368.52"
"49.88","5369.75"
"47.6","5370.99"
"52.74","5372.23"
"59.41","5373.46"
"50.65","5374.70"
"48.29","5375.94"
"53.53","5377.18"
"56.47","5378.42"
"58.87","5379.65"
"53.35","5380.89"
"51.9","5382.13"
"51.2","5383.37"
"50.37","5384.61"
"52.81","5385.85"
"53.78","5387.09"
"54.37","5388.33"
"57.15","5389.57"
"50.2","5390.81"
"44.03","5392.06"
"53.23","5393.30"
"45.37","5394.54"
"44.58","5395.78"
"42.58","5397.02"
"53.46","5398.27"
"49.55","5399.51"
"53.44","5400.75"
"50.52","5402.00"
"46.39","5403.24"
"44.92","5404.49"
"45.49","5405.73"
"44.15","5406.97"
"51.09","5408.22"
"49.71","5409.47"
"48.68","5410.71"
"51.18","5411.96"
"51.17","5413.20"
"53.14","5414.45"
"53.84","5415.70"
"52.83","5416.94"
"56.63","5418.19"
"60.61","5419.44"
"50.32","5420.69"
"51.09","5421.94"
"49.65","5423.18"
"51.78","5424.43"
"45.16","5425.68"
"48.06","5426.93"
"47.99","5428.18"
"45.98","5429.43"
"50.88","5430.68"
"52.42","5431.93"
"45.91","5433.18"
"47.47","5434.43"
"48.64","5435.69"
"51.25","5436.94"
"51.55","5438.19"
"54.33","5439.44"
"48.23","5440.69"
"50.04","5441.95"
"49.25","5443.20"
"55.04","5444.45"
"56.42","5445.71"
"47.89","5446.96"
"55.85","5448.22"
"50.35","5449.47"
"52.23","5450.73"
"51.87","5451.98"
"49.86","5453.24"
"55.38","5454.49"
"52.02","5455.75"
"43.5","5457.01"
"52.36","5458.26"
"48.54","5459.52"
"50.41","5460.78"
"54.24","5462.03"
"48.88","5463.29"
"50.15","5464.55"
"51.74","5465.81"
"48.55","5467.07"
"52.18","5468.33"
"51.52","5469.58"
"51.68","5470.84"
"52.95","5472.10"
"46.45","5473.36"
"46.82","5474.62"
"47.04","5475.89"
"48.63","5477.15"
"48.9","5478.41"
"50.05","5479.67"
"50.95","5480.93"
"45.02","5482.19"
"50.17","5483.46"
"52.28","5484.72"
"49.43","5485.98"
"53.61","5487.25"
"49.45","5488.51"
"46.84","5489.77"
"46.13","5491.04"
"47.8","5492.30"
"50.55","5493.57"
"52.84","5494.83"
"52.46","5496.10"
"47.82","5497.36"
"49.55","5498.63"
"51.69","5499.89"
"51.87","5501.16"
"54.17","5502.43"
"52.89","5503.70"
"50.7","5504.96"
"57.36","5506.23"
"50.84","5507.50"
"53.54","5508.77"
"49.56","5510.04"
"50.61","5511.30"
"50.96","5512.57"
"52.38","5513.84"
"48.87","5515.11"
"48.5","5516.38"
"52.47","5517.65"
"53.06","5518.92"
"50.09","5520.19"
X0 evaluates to 0.0185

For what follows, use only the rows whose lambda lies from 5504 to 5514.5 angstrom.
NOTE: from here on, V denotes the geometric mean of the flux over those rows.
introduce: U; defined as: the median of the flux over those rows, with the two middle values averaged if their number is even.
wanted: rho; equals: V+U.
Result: 103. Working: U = 50.9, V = 51.9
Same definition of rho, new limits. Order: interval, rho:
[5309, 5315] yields 104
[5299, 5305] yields 98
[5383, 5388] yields 104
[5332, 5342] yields 103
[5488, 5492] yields 94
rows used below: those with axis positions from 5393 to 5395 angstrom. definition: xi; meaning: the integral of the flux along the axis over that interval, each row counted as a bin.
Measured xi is 98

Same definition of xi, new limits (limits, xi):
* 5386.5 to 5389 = 135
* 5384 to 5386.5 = 129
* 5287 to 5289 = 113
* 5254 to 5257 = 147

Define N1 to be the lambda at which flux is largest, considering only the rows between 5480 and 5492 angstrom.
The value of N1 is 5487.25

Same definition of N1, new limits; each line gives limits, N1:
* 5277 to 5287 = 5286.33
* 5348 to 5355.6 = 5350.01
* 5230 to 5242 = 5230.63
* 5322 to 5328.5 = 5325.43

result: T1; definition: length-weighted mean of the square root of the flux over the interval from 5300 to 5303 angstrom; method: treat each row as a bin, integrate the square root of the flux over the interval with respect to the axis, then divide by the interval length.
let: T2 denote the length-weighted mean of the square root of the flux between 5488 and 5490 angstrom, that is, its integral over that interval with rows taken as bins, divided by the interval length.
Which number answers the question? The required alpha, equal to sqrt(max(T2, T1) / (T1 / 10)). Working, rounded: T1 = 6.85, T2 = 6.96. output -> 3.19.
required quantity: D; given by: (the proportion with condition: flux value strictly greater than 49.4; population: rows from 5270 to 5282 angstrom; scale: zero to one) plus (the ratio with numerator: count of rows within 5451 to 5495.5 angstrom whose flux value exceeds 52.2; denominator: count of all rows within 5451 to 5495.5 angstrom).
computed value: 0.7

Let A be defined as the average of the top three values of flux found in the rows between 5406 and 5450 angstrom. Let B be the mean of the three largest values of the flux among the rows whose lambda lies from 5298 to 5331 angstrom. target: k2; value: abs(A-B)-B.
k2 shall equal -57.9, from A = 57.9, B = 59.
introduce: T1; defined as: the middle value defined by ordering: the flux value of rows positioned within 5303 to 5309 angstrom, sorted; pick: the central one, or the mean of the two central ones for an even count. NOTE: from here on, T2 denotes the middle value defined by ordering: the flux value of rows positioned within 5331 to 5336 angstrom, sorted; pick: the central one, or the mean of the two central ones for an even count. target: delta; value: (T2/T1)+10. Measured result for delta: 11.0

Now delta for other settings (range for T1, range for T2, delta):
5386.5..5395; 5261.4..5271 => 10.8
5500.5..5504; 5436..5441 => 11.0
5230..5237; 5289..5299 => 11.1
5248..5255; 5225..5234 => 11.0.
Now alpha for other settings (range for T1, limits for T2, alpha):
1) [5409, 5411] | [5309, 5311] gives 3.22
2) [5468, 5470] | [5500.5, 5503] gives 3.17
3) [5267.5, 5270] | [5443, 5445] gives 3.29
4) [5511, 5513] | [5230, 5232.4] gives 3.20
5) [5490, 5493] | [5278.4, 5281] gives 3.24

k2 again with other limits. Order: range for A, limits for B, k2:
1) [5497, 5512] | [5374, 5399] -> -55.0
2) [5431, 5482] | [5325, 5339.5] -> -55.9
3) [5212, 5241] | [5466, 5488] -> -51.0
